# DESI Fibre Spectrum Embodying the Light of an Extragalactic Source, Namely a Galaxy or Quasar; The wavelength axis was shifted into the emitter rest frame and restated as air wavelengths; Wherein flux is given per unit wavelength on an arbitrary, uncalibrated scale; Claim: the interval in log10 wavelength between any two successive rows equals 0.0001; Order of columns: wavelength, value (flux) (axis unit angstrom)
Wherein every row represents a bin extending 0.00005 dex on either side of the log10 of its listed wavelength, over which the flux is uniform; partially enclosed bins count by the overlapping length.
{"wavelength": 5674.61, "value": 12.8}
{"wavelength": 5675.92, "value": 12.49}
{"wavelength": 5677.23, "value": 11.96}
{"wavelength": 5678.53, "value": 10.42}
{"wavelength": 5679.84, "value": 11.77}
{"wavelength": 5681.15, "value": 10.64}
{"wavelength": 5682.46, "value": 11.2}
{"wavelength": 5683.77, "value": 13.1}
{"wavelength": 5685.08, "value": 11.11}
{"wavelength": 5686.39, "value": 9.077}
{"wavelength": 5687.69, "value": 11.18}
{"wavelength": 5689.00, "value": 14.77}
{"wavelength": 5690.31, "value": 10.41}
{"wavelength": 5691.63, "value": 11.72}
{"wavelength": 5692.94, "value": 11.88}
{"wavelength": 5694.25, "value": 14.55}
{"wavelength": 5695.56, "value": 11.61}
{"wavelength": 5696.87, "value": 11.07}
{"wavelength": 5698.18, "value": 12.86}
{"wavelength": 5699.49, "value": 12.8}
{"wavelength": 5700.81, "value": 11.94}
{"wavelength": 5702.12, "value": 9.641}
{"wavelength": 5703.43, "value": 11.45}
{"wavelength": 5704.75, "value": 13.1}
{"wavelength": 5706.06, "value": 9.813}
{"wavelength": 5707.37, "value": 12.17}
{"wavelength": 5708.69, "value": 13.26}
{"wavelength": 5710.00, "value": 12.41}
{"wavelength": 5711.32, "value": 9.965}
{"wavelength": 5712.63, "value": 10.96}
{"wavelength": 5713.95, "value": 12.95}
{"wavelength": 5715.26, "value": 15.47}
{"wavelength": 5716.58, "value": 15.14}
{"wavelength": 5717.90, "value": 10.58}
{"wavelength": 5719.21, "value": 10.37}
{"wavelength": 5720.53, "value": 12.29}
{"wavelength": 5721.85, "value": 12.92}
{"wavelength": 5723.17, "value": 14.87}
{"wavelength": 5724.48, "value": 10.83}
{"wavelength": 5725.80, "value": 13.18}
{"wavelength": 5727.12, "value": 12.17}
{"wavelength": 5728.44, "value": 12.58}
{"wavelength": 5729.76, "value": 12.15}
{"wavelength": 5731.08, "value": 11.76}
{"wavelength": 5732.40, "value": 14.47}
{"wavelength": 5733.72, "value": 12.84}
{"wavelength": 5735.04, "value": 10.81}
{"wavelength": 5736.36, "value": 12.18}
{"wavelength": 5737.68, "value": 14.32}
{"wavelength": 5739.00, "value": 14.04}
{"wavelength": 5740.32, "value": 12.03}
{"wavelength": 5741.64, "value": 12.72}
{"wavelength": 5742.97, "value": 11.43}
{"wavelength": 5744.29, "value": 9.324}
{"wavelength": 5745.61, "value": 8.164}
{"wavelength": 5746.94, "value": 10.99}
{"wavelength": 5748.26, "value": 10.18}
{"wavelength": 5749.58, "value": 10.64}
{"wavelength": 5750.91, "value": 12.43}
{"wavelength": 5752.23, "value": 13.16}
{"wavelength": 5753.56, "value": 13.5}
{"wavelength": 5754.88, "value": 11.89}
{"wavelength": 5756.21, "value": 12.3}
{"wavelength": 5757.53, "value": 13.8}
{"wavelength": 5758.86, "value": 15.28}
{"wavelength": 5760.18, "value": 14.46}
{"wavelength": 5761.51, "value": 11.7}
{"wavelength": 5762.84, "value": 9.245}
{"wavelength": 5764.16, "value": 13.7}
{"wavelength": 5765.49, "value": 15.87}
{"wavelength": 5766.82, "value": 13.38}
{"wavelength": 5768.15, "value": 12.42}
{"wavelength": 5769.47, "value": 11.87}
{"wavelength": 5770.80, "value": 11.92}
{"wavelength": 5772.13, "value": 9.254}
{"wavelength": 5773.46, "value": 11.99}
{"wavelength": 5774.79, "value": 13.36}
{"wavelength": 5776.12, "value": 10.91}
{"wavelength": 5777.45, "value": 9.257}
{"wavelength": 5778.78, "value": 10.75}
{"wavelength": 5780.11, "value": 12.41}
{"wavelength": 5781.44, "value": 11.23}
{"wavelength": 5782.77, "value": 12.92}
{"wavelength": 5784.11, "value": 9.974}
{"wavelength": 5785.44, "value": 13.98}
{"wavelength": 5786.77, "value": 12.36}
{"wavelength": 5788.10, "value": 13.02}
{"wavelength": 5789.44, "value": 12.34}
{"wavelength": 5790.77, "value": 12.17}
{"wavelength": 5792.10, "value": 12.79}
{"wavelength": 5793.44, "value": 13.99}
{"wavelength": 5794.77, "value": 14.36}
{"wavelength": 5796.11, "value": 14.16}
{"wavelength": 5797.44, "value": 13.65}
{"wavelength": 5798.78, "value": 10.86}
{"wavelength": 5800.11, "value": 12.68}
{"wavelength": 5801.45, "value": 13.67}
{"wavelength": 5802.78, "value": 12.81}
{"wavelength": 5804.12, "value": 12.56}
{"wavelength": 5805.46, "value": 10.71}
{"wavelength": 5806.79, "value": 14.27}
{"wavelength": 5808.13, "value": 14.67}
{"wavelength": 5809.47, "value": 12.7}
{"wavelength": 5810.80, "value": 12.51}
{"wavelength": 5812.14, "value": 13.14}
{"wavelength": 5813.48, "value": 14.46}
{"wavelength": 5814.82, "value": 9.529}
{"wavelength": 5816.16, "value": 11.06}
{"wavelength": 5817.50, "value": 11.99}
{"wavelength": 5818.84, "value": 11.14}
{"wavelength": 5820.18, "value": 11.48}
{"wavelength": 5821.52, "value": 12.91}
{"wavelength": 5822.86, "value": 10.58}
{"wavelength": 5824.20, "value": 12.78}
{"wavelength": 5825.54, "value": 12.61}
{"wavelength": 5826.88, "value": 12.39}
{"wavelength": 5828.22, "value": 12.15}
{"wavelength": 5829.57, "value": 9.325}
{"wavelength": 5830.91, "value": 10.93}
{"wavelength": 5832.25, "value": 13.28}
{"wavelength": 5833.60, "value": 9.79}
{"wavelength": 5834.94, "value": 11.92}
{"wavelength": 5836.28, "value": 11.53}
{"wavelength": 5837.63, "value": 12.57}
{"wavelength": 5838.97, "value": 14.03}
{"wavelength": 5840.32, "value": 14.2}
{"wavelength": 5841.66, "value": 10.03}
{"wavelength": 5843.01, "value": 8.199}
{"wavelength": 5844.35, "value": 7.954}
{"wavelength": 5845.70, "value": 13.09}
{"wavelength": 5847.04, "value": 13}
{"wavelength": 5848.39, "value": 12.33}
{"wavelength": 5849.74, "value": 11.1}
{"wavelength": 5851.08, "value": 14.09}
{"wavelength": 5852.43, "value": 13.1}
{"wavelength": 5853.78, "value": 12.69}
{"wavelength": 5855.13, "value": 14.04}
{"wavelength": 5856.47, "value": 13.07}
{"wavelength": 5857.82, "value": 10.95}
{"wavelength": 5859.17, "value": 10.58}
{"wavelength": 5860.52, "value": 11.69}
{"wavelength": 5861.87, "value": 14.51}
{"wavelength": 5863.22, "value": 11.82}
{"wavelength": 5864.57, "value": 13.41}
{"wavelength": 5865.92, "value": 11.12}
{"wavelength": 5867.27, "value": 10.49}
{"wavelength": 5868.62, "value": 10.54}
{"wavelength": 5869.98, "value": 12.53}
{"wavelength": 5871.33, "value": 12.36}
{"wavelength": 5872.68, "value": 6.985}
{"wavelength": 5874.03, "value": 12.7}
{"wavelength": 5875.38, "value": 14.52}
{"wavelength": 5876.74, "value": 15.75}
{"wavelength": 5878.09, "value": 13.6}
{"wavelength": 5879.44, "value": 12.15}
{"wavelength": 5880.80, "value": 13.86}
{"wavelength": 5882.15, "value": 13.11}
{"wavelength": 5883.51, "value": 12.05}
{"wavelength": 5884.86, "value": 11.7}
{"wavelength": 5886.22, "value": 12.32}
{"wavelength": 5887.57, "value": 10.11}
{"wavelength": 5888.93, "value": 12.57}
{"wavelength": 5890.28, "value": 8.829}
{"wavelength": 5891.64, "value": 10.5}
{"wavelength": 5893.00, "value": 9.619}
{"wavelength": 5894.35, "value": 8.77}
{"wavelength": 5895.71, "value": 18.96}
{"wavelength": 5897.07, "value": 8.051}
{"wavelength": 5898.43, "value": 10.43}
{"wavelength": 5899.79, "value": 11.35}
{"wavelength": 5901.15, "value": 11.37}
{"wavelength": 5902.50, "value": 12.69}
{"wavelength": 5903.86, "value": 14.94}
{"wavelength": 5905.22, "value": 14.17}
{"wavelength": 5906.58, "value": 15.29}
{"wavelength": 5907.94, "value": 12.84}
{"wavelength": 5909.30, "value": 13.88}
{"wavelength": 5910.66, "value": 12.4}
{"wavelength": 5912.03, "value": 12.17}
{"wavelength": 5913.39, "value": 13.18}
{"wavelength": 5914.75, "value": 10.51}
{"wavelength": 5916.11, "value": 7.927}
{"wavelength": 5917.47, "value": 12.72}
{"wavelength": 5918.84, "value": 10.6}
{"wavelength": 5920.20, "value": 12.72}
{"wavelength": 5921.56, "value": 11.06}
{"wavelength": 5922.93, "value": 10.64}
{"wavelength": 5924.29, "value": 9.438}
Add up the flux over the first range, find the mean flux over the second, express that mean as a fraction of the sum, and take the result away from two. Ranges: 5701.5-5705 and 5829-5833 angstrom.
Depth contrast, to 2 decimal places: 1.67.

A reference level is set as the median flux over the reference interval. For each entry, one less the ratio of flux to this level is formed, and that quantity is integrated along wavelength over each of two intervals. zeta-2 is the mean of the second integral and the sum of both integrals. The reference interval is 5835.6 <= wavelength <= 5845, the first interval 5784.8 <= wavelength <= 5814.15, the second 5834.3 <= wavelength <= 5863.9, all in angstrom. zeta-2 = -3.5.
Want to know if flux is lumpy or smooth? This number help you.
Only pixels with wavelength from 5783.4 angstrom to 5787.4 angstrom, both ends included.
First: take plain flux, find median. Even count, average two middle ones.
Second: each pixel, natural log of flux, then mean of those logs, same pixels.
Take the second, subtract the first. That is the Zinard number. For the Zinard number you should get -9.88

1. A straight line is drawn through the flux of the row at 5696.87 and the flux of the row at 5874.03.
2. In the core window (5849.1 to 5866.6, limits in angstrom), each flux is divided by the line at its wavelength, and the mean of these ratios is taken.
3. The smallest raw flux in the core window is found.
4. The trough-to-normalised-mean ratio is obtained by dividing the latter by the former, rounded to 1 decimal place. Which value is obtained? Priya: 10.6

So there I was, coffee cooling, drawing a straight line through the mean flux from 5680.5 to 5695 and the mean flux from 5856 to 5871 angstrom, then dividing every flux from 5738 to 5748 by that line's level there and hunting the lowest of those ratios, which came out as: 0.69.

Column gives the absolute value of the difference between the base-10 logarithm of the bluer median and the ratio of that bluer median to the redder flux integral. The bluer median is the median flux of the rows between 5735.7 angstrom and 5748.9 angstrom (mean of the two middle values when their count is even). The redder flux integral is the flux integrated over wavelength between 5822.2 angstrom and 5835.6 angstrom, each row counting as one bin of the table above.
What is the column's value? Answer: 0.99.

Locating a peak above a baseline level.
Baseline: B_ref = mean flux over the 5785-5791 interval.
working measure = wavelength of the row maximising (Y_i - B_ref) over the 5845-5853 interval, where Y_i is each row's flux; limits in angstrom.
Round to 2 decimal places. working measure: 5851.08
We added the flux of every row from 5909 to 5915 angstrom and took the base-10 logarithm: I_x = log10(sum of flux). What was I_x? 1.79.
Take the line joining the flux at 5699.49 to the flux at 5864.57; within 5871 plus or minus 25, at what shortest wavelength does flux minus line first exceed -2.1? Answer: 5847.04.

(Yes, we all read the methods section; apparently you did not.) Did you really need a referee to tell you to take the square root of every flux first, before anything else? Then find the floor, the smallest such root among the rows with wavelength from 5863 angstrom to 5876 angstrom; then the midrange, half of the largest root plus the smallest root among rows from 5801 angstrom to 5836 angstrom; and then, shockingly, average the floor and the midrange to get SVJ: 3.04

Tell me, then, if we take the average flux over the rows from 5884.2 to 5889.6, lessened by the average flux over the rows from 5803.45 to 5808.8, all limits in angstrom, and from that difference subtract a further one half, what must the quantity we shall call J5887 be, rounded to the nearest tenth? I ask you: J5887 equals -1.9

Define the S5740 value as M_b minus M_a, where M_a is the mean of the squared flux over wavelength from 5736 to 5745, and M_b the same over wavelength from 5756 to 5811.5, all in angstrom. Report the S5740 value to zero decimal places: 7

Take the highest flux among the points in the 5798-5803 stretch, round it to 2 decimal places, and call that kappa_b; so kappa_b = 13.67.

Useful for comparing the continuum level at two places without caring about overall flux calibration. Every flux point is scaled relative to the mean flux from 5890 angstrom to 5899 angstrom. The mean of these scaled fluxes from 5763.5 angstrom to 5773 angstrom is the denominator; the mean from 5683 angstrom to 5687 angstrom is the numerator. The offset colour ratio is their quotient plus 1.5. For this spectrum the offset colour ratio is 2.38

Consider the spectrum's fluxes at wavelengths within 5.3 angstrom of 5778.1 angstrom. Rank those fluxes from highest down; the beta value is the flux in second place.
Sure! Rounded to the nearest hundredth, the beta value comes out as 12.92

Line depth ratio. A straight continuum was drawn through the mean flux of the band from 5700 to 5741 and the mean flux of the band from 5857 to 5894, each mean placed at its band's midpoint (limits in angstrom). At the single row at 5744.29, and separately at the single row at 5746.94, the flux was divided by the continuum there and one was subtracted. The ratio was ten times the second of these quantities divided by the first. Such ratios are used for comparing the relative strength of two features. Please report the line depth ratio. 4.3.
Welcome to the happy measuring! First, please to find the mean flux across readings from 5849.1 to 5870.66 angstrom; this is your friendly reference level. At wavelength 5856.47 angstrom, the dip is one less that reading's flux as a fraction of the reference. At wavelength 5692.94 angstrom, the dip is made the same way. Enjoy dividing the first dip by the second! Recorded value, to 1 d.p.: -2.4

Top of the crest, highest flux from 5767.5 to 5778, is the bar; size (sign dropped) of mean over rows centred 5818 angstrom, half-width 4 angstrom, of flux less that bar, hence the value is 2.0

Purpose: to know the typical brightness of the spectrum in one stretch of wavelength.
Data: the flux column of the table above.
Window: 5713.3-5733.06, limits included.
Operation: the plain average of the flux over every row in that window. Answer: 12.78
